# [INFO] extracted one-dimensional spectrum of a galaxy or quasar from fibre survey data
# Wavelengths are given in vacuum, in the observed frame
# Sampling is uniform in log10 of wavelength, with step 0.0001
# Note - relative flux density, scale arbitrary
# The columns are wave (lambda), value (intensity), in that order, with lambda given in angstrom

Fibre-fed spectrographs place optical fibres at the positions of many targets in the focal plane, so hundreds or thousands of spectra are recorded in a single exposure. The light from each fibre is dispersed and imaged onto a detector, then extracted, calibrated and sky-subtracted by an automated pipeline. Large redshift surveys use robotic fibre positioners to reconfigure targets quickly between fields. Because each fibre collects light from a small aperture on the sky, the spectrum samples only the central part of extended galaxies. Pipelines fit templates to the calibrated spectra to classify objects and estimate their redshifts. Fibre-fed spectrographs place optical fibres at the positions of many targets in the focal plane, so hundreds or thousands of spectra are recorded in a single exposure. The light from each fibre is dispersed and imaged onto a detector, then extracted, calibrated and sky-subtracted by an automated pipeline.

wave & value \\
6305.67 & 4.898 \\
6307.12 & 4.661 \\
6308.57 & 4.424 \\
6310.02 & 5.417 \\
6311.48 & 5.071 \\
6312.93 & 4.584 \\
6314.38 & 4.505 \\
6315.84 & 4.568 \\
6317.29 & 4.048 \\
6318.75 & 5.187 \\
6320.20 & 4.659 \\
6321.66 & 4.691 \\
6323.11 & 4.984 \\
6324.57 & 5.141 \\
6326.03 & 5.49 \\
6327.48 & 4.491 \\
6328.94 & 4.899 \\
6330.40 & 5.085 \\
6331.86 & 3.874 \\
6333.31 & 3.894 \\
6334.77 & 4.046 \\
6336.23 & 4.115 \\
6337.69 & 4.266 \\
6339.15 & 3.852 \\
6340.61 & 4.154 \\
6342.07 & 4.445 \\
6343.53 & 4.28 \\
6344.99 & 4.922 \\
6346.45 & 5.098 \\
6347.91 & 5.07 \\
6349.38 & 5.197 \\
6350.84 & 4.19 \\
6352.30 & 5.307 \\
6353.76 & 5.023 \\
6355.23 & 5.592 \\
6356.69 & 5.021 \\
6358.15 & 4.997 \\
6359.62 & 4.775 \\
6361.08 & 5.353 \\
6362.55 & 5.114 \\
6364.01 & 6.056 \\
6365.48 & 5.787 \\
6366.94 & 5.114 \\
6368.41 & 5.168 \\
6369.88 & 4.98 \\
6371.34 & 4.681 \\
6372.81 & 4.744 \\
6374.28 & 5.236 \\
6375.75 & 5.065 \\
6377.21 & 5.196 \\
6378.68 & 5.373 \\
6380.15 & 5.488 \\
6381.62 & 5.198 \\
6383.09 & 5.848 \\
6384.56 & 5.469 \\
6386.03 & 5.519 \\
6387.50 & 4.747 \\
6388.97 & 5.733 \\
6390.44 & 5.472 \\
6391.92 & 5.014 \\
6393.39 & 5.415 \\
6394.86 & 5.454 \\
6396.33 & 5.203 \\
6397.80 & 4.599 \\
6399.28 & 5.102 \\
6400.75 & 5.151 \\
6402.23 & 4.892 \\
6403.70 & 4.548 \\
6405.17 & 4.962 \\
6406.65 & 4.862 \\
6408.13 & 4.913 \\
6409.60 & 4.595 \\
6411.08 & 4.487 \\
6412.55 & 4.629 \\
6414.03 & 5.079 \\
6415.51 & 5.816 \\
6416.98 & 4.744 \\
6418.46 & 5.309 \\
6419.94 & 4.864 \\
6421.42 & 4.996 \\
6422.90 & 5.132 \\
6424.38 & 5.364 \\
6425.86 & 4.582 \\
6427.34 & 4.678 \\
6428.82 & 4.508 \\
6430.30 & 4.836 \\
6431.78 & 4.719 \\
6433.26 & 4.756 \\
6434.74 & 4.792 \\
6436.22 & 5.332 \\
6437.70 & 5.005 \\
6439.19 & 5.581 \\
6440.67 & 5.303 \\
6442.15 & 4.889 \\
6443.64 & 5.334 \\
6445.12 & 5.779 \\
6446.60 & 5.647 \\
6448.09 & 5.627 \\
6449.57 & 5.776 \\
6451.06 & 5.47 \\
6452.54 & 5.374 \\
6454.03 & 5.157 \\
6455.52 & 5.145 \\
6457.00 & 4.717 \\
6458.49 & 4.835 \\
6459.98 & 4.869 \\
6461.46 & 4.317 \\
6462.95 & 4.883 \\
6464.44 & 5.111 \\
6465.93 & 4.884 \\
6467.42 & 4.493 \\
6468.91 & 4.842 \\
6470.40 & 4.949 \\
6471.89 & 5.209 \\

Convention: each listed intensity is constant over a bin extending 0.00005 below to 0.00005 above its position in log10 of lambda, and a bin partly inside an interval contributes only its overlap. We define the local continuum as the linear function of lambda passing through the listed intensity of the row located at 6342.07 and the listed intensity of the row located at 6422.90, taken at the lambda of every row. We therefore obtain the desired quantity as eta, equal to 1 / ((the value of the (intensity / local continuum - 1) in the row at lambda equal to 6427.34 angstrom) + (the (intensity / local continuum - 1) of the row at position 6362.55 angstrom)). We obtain 83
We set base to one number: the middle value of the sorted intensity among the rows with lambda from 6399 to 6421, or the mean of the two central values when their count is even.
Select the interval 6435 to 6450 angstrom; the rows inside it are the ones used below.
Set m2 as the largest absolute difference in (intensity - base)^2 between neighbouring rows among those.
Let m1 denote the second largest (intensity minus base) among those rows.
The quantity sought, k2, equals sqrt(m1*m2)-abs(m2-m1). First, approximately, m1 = 0.88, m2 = 0.6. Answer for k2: 0.4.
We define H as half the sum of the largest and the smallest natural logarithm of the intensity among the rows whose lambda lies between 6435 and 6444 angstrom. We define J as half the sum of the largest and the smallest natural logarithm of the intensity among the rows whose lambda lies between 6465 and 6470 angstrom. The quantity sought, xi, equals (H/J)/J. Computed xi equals 0.69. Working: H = 1.65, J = 1.54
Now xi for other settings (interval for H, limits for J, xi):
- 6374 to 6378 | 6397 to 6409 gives 0.66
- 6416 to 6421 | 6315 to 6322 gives 0.70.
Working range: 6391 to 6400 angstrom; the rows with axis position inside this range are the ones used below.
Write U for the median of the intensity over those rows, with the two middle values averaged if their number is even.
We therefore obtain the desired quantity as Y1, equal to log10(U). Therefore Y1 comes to 0.712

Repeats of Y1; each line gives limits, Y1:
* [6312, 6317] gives 0.660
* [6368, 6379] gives 0.709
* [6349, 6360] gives 0.701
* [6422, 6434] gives 0.676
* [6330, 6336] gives 0.599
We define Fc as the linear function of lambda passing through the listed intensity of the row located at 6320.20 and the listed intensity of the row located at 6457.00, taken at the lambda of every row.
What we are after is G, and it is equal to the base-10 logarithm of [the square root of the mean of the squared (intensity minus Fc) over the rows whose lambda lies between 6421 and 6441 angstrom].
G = -0.39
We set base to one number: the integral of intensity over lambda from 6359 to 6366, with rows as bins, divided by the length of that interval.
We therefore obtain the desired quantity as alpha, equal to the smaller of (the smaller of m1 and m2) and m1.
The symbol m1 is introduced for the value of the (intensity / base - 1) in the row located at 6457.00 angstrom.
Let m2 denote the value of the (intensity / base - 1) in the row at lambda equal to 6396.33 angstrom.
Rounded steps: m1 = -0.13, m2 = -0.04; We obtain -0.13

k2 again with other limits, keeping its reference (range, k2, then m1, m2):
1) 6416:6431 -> 0.0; 0.42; 0.2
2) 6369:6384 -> 0.5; 0.60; 0.8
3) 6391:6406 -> 0.1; 0.52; 0.3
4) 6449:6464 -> 0.4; 0.58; 0.4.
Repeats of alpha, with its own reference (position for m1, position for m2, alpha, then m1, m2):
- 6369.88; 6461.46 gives -0.20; -0.08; -0.20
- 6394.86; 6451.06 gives 0.01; 0.01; 0.01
